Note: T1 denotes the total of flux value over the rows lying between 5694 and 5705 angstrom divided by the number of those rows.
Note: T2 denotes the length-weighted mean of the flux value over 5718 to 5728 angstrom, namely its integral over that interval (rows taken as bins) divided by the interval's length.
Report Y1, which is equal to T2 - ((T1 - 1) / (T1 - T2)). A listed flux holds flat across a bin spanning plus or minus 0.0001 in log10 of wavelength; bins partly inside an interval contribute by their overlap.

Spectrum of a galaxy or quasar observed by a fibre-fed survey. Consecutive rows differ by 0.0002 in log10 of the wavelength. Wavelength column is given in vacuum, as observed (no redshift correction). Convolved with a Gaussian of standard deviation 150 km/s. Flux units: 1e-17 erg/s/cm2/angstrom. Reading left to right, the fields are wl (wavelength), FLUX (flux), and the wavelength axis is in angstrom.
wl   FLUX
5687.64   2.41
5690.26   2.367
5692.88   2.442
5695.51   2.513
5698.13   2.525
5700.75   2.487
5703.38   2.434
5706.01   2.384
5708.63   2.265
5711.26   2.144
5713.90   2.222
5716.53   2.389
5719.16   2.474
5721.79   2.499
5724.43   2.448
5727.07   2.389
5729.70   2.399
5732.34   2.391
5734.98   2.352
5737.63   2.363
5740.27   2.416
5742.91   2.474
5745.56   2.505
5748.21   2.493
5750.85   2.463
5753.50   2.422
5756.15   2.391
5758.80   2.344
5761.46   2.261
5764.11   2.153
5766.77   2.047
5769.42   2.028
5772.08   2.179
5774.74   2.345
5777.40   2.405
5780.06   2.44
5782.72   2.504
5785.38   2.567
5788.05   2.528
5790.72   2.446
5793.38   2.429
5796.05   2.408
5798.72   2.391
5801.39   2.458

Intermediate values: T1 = 2.49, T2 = 2.45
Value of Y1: -39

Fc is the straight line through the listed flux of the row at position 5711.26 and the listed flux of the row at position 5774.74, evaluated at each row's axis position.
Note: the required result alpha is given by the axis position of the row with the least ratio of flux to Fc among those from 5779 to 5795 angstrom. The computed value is 5793.38 angstrom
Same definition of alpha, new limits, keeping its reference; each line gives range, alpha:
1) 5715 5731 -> 5727.07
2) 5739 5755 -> 5753.50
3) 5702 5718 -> 5711.26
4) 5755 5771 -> 5769.42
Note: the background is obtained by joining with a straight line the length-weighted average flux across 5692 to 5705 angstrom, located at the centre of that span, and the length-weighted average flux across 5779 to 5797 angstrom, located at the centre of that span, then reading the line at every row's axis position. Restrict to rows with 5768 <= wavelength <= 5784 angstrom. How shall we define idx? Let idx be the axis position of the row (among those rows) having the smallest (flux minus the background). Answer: 5769.42 angstrom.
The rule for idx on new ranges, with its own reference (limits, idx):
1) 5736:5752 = 5737.63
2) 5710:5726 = 5711.26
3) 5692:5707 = 5706.01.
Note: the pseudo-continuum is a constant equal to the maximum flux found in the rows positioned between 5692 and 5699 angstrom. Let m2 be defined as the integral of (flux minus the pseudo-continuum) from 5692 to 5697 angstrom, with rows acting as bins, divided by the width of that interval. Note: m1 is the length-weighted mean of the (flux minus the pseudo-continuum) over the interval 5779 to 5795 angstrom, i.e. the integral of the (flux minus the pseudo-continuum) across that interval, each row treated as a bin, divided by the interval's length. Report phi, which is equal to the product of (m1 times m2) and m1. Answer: -0.0001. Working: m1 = -0.04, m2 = -0.043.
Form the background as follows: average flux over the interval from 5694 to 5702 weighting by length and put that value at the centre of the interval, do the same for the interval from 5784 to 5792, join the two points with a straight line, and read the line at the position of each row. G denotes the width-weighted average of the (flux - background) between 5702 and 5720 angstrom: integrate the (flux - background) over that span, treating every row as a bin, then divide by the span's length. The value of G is -0.18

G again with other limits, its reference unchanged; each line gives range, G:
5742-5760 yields -0.07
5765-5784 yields -0.24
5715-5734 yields -0.09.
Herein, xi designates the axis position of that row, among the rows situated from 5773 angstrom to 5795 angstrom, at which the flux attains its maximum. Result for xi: 5785.38 angstrom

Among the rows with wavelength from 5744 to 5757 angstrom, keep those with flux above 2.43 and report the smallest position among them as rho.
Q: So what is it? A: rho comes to 5745.56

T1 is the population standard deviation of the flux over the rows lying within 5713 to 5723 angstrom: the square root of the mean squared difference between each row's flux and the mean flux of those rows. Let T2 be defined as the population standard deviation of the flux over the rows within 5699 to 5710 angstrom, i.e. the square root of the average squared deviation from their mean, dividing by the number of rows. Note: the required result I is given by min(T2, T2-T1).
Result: -0.03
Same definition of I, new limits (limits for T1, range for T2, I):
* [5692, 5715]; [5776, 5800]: -0.07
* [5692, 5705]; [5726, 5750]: 0.02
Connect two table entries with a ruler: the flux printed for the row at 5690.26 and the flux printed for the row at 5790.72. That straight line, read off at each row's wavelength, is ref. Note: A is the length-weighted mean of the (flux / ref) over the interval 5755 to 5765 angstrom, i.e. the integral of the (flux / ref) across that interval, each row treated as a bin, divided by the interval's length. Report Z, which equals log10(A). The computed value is -0.024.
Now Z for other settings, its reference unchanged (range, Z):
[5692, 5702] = 0.022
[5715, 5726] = 0.010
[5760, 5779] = -0.042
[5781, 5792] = 0.012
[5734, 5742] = -0.004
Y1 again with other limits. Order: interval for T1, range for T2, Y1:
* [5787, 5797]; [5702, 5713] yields -7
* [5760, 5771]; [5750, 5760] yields 6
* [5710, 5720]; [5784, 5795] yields 10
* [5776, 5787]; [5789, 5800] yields -24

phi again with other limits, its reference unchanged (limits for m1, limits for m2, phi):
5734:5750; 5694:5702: -0.0001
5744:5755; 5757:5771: -0.0011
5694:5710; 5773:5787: -0.0007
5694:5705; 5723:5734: -0.0002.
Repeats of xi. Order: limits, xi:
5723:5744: 5742.91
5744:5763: 5745.56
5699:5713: 5700.75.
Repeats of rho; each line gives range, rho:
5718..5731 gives 5719.16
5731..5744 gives 5742.91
